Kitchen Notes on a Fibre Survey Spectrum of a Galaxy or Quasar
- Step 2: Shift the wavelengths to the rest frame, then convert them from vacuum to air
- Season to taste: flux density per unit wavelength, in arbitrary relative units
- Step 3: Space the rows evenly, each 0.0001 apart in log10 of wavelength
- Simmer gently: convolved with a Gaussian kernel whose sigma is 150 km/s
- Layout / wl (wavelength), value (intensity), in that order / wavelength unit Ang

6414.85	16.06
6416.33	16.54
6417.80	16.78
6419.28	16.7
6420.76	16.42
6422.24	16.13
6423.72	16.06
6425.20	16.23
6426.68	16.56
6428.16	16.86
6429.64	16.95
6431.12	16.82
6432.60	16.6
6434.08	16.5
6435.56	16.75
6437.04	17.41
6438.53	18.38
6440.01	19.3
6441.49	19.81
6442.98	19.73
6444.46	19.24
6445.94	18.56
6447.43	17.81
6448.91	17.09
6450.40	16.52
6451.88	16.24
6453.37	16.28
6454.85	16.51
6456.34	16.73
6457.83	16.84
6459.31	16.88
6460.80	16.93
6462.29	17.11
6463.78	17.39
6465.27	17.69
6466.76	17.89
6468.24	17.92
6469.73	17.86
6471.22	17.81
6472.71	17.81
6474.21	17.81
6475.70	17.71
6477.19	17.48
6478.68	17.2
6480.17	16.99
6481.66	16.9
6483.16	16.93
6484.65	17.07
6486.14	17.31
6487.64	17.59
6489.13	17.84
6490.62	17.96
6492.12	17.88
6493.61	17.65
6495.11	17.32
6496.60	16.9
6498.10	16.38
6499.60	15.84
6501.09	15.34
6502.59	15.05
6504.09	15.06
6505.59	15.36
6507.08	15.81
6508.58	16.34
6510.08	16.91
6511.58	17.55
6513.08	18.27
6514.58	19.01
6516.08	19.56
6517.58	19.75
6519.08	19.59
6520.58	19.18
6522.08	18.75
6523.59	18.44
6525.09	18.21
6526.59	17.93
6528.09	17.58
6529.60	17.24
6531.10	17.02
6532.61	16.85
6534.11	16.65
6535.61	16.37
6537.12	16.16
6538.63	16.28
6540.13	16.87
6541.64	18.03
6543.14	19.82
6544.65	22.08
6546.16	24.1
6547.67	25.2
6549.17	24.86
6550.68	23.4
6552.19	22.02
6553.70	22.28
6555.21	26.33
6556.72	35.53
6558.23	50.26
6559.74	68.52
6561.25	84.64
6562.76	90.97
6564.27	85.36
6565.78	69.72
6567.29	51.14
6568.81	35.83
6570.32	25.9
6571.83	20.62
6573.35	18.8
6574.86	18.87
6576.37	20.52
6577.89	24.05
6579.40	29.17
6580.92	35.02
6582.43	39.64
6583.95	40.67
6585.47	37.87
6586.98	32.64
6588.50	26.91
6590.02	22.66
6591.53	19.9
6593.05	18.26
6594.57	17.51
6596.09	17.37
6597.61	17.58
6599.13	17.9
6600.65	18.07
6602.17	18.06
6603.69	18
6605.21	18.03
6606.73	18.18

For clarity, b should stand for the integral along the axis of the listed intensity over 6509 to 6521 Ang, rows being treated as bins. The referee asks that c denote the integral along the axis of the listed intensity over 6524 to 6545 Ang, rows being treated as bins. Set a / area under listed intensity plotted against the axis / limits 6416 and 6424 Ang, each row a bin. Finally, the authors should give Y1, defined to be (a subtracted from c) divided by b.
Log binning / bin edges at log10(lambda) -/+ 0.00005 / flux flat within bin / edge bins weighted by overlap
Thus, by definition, 1.1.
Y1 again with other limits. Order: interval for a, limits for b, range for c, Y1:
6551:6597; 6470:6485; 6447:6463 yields -5.5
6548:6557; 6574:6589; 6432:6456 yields 0.4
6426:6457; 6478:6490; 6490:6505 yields -1.4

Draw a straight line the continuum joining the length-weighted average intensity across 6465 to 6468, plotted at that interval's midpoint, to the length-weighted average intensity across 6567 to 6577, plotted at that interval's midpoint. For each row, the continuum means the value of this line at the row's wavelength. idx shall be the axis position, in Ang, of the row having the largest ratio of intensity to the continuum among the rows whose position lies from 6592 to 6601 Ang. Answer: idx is 6593.05 Ang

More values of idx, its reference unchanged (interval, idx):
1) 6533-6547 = 6546.16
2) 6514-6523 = 6517.58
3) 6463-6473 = 6466.76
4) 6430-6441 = 6440.01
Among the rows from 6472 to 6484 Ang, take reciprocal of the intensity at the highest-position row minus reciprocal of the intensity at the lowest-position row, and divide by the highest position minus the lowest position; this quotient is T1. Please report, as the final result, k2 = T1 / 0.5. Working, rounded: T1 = 0.0003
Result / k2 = 0.0006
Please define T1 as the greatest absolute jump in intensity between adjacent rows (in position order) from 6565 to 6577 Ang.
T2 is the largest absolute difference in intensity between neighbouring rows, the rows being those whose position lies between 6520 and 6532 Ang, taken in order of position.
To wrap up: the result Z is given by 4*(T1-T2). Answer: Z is 73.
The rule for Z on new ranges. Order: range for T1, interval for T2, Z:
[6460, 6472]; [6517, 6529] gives -1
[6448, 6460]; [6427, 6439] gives -2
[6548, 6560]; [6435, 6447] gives 69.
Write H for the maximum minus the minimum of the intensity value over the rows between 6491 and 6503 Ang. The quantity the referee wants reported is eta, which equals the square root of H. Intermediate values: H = 2.8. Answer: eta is 1.7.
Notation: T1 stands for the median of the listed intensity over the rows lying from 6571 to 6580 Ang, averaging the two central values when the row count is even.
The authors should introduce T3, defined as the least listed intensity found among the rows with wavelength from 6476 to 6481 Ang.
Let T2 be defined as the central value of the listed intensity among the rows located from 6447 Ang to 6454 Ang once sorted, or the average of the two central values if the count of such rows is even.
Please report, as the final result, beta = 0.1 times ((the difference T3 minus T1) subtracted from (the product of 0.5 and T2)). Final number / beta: 1.18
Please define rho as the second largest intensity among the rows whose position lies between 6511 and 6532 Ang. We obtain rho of 19.59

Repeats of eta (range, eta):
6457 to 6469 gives 1.0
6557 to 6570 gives 7.4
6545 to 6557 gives 3.7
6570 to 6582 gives 4.0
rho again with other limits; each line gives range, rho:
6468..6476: 17.86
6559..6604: 85.36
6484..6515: 18.27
